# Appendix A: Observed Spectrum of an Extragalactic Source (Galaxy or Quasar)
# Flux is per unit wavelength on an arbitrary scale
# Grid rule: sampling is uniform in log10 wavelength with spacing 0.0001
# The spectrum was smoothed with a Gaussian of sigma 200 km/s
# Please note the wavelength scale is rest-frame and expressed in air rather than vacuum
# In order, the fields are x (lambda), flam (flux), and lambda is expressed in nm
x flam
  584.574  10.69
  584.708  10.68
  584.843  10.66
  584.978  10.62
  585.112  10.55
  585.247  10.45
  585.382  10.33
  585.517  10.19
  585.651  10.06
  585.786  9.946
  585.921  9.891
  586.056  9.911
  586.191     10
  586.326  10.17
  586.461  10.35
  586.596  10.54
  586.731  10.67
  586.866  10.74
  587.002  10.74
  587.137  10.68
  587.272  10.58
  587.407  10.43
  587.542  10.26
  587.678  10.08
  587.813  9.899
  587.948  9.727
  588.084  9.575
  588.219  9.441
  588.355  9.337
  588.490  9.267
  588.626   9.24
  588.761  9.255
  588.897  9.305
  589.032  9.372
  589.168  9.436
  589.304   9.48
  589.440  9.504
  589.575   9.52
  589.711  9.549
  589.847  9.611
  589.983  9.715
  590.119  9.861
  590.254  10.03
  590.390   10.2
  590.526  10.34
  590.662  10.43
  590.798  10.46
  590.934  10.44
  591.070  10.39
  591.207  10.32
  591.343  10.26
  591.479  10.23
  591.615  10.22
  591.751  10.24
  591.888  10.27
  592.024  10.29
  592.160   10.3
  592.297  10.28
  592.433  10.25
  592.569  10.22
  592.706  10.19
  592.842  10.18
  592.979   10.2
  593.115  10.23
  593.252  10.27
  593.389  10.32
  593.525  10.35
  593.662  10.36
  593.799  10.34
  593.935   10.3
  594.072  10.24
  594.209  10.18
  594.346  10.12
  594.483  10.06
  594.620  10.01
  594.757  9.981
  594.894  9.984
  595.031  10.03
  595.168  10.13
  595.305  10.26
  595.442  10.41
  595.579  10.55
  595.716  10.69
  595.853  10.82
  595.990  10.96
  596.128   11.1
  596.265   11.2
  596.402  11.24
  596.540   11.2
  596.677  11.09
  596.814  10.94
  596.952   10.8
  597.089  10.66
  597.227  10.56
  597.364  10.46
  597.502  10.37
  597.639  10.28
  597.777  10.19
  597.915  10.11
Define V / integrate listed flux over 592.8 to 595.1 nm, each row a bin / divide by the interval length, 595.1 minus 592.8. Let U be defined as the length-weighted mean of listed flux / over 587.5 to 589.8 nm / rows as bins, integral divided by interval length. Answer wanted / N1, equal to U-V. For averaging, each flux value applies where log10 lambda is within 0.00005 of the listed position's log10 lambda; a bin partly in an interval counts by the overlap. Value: -0.6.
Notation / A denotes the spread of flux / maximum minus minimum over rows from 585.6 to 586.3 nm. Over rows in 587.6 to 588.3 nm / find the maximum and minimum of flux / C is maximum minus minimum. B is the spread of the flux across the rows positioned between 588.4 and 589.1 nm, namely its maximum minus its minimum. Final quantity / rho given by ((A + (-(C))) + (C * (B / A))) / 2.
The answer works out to 0.01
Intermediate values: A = 0.17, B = 0.13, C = 0.64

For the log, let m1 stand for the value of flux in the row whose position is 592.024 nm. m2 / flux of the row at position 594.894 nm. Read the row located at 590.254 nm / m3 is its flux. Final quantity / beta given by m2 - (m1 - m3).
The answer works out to 9.7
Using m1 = 10.29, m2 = 9.984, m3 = 10.03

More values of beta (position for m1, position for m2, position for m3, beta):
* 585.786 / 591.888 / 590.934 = 10.8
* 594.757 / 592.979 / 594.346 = 10.3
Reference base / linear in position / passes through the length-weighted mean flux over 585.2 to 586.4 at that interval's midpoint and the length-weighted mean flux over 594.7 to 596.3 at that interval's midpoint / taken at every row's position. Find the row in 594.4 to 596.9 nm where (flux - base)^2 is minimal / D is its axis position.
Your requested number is 595.579 nm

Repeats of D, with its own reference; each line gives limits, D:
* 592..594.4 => 592.160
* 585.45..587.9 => 585.651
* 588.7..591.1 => 590.526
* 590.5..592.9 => 591.207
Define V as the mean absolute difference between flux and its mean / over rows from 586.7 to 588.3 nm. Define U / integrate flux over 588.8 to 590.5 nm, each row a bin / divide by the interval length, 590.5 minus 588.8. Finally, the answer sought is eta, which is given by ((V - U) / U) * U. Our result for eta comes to -9.2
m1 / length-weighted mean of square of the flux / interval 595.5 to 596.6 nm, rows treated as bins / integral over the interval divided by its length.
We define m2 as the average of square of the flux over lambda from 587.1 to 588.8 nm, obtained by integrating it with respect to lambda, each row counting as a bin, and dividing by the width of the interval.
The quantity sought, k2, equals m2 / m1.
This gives 0.80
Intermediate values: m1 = 120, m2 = 97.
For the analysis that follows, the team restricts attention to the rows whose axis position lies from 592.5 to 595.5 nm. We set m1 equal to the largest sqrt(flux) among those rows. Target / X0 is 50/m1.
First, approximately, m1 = 3.23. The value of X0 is 15.5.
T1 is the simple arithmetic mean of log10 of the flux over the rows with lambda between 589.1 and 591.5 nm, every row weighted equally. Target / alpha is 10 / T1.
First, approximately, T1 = 1.00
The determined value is 10.0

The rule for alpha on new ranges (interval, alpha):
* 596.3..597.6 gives 9.7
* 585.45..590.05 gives 10.1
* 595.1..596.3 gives 9.7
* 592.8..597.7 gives 9.8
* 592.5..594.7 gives 9.9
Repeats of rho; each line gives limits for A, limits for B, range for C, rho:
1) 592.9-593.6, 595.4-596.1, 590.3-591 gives 0.42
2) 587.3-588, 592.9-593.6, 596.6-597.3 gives 0.14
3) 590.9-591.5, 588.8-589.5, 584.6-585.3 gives 0.10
